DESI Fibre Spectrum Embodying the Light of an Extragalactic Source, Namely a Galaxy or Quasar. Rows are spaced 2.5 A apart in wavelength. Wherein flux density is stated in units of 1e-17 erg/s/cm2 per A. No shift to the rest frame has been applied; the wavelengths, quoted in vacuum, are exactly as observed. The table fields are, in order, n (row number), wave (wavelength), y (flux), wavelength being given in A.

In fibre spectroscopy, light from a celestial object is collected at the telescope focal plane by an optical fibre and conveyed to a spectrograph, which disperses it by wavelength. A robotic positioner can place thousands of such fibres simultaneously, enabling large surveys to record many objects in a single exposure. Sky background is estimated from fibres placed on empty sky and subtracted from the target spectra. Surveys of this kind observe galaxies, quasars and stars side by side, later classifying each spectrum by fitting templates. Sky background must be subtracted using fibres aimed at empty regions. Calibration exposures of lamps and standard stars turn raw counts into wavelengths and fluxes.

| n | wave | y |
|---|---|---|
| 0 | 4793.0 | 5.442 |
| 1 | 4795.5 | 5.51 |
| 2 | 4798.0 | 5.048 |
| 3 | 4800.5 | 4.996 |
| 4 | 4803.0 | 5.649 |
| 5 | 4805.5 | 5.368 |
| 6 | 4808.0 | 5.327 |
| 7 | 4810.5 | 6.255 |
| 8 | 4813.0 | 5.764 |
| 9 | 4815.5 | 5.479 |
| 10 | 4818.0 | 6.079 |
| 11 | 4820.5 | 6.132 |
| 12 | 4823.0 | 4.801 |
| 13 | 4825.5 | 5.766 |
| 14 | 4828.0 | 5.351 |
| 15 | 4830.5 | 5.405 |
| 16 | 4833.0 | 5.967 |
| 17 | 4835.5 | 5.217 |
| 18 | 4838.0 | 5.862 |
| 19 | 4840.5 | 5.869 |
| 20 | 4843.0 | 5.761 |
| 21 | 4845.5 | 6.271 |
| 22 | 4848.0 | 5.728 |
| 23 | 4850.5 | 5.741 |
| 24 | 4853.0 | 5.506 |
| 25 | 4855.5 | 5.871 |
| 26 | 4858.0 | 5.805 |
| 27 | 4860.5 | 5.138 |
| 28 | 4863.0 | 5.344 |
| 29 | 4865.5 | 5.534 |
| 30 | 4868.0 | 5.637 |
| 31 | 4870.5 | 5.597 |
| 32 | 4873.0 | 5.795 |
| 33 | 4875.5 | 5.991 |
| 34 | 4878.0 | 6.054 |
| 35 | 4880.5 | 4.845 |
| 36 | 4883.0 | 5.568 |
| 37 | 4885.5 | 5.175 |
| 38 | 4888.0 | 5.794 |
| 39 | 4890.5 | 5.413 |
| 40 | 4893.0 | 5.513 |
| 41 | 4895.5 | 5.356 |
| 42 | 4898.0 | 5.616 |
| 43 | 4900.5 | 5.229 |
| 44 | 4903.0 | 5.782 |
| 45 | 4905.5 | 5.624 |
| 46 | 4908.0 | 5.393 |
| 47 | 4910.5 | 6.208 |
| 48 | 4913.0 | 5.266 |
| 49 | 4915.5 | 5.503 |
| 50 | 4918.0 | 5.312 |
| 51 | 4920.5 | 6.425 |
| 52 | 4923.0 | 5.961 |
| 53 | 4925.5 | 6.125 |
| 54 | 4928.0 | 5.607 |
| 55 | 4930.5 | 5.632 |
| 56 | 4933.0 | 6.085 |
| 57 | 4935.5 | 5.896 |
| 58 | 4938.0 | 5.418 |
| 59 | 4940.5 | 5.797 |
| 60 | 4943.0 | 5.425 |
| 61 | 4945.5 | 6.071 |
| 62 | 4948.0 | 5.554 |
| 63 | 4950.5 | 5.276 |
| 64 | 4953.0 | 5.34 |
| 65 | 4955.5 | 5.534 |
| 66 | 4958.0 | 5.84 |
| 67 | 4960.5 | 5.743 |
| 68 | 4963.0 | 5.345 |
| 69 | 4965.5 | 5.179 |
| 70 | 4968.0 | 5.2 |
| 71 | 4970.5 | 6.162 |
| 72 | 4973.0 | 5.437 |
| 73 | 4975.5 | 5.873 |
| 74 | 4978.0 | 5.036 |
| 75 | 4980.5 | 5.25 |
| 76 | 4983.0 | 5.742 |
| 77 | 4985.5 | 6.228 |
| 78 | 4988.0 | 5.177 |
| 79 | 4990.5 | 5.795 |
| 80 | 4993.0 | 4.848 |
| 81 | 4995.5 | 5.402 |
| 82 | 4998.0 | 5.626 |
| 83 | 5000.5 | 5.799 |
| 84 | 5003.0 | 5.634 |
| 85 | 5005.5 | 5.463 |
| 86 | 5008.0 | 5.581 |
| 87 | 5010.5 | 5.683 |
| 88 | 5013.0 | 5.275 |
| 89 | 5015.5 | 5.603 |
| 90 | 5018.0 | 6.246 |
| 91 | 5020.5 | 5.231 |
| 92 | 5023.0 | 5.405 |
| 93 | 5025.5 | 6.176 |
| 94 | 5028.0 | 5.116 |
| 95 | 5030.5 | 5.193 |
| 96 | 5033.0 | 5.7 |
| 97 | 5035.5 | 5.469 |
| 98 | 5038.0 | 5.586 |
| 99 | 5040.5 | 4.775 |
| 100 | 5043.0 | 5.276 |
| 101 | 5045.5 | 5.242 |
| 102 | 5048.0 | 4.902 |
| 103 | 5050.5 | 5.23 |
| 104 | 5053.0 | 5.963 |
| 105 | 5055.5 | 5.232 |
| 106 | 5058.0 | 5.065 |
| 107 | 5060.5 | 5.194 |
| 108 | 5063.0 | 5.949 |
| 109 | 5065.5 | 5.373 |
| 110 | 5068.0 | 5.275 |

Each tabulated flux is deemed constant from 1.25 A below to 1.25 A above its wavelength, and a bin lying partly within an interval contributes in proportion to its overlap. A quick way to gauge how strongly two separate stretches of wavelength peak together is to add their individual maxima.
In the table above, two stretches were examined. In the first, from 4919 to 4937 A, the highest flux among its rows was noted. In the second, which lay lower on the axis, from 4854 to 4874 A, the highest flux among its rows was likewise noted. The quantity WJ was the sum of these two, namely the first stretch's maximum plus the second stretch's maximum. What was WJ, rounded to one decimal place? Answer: 12.3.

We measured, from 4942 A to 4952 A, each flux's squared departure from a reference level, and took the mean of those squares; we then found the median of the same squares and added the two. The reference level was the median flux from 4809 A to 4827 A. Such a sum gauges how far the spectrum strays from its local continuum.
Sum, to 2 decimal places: 0.23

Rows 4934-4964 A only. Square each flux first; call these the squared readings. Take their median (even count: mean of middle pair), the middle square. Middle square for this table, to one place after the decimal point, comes 30.7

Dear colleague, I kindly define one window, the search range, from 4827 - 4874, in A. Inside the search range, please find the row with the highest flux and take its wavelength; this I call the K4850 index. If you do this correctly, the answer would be 4845.5 A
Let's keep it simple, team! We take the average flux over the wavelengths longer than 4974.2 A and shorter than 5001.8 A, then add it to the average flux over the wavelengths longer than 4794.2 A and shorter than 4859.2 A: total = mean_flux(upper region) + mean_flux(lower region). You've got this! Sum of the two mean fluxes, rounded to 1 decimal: 11.2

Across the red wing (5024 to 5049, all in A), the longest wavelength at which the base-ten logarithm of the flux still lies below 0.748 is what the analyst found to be 5048.0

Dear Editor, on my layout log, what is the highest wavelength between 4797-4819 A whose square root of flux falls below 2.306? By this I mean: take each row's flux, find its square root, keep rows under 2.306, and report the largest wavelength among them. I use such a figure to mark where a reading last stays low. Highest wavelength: 4800.5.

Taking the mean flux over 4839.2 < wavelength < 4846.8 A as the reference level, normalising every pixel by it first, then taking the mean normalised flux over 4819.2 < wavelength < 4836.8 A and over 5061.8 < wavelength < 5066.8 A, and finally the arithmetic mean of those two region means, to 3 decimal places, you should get 0.937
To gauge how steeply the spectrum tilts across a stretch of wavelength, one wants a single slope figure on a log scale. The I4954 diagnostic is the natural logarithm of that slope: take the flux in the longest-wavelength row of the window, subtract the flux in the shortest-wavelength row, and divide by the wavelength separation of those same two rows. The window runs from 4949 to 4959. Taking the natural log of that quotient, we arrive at -2.59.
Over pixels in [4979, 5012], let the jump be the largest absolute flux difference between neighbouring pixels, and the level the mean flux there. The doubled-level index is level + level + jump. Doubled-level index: 12.2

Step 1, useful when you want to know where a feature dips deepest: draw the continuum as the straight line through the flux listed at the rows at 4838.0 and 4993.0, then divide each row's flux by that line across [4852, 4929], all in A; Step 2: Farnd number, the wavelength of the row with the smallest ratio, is 4880.5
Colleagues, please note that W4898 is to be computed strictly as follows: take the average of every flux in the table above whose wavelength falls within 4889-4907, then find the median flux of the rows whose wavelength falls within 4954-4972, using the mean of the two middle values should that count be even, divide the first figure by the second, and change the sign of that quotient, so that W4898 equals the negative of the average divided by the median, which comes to -0.995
